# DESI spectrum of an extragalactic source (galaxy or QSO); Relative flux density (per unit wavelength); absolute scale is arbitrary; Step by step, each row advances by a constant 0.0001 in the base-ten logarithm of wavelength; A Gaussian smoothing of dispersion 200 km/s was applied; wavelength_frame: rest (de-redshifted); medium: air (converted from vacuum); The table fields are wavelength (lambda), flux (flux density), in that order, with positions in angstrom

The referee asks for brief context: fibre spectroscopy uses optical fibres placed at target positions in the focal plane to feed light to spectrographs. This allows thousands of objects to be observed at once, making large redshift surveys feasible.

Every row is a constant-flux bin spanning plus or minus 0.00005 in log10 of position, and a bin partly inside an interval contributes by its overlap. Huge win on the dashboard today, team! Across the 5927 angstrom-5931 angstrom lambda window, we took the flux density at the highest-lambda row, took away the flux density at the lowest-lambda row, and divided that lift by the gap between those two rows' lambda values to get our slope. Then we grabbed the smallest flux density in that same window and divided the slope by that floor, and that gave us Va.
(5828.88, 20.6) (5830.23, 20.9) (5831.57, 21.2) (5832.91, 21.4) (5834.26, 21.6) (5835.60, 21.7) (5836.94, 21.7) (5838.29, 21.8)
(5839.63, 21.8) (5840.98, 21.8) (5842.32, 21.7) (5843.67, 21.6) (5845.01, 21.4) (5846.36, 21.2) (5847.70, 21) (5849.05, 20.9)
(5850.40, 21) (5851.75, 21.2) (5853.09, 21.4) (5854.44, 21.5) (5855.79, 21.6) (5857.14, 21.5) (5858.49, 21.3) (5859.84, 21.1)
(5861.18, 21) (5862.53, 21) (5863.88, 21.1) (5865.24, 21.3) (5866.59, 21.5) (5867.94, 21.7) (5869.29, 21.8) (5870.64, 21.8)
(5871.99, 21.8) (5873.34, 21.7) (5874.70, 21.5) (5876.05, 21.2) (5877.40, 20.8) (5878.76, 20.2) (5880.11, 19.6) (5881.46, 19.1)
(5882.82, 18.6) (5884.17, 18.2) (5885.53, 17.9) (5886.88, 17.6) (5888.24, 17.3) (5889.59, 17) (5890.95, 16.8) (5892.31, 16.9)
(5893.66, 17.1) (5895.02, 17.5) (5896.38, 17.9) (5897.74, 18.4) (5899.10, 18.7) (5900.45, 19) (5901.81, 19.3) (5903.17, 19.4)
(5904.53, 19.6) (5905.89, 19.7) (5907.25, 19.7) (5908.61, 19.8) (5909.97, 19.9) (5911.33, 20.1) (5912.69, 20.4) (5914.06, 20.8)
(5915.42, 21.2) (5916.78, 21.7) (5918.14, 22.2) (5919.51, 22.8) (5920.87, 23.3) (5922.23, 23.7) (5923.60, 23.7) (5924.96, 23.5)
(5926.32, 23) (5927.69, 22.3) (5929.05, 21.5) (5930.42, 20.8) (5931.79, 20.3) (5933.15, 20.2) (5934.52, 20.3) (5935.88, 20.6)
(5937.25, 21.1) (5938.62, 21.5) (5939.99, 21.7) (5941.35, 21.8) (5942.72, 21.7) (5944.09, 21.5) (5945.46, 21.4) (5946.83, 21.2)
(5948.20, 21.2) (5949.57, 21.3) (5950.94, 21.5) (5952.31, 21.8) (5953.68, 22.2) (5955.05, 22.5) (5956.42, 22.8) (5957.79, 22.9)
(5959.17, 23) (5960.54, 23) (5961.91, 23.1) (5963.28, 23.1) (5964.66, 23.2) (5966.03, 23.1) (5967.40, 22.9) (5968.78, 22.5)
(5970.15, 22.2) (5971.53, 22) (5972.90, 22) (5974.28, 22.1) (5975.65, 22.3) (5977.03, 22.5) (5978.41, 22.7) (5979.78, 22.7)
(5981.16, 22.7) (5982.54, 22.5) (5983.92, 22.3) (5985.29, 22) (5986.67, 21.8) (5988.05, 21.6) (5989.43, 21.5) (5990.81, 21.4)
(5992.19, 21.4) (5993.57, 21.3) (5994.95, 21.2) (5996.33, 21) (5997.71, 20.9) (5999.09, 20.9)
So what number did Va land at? -0.026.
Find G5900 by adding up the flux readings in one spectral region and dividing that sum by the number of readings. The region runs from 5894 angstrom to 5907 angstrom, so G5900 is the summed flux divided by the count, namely 18.8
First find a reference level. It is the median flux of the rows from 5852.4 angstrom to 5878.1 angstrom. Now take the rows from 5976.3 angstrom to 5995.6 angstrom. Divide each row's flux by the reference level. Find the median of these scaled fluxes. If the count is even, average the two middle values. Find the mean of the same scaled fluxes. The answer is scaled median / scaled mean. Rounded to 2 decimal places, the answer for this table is 1.00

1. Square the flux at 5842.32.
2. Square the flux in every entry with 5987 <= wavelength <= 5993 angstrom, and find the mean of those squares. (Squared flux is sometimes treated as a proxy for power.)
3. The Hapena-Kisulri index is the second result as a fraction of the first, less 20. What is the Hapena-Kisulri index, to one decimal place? -19.0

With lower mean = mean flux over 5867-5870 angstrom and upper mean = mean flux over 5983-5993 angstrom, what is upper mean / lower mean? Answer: 1.00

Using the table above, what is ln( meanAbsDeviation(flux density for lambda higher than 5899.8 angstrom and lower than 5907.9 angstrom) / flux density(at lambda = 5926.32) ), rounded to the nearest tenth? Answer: -4.7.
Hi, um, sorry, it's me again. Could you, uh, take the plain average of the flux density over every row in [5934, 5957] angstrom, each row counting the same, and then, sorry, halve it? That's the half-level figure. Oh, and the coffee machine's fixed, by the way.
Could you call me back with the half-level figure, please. 10.8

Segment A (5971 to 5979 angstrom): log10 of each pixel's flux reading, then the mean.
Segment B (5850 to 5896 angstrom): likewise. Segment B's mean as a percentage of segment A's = 96.5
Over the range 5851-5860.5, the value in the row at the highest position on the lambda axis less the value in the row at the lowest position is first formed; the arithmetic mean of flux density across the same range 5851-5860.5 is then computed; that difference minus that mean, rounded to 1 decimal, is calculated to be -21.5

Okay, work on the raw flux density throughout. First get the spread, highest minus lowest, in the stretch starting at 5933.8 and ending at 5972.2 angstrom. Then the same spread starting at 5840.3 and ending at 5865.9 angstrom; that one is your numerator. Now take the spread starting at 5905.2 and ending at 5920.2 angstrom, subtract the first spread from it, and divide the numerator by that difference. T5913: 4.5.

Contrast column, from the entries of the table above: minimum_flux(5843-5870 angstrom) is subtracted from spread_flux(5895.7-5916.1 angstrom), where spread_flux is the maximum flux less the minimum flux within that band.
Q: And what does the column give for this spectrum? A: -17.6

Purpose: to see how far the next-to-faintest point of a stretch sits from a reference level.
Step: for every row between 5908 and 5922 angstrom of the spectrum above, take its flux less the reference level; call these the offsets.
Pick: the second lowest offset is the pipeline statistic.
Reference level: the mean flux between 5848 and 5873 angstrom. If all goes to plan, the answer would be -1.5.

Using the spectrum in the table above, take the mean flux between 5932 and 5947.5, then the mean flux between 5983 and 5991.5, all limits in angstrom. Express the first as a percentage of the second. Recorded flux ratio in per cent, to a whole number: 97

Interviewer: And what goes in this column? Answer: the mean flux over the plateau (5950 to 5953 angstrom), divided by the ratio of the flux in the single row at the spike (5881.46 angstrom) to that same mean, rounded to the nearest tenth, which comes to 24.5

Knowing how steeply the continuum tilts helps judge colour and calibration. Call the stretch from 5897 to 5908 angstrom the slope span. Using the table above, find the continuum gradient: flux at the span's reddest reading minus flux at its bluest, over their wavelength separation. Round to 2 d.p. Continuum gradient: 0.14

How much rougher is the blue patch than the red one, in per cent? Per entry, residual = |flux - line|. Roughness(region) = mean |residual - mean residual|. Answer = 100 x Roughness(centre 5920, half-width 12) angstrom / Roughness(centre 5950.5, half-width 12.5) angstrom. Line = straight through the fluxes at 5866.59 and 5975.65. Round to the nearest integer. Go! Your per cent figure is 239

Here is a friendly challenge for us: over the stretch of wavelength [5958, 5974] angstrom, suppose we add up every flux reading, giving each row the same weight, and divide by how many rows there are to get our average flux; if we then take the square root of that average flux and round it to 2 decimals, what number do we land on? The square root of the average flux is 4.77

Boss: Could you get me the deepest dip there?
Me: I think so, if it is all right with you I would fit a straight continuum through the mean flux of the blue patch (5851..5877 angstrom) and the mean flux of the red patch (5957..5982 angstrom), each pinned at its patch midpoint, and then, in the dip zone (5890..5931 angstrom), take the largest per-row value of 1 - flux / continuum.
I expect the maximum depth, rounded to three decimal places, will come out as 0.227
